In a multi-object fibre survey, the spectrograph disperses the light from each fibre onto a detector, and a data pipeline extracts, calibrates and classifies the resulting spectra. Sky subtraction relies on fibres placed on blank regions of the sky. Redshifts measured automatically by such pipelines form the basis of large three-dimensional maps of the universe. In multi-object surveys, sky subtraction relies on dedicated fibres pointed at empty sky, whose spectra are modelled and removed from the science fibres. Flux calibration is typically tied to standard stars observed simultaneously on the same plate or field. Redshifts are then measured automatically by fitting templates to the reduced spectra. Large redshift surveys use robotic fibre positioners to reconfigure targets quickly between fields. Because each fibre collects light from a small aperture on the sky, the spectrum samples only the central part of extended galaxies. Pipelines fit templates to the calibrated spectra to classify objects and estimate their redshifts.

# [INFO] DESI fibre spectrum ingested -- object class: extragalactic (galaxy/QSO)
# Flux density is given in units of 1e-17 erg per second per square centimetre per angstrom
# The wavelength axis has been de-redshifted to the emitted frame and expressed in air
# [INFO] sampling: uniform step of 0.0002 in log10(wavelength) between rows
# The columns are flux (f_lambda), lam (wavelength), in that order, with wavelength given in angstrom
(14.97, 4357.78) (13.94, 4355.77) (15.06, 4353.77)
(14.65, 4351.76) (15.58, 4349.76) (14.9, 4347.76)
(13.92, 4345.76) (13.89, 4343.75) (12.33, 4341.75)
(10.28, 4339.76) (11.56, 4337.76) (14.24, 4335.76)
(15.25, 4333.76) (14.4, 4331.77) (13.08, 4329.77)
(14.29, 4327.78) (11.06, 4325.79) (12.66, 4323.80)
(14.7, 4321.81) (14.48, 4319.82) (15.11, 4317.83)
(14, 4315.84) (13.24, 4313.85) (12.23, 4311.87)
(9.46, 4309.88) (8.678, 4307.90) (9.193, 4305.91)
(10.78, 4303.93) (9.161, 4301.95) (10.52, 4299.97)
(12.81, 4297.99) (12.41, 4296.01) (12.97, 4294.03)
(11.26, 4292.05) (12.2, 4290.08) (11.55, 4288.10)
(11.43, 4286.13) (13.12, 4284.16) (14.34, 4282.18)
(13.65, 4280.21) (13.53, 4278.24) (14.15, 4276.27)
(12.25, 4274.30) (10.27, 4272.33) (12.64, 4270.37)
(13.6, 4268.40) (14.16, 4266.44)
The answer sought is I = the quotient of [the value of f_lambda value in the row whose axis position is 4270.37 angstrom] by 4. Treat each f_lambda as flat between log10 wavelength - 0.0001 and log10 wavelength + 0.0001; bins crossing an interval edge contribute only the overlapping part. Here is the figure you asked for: 3.16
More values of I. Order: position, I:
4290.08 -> 3.05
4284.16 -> 3.28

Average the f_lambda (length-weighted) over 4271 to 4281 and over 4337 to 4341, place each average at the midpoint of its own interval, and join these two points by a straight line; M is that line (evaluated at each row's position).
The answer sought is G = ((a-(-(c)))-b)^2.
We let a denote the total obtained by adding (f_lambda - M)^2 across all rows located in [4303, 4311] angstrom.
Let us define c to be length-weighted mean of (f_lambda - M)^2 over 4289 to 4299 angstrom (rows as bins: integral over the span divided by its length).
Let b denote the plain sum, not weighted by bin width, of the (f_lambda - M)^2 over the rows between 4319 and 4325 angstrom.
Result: 18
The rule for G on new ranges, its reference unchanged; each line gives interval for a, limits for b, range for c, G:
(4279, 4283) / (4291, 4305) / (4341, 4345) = 16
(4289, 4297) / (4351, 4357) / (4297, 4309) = 1703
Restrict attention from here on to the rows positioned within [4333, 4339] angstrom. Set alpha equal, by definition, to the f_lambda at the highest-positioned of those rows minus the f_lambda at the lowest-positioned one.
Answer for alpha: -3.7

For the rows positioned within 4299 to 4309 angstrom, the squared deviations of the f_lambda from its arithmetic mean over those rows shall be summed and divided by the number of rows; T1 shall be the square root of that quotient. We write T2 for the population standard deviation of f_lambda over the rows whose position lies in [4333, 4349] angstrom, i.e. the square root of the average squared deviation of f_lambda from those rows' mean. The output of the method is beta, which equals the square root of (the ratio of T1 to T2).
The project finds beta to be 0.7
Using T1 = 0.8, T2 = 1.6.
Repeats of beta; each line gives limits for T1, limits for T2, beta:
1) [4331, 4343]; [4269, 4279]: 1.1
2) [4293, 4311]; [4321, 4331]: 1.1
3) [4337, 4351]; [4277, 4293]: 1.3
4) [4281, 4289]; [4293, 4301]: 1.1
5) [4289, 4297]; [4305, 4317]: 0.5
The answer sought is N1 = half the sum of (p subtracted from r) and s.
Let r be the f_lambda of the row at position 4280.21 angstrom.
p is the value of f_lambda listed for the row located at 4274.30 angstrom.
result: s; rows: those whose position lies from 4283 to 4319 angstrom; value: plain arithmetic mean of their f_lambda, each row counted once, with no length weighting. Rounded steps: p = 12.25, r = 13.65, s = 11.7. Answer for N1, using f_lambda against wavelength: 6.54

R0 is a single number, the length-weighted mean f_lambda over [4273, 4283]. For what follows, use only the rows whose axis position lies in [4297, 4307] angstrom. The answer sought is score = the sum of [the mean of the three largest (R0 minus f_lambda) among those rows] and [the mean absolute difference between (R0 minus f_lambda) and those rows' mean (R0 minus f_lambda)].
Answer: 4.9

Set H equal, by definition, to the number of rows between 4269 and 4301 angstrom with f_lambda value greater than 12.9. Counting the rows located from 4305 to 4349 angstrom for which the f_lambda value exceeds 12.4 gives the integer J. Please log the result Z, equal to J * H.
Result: 84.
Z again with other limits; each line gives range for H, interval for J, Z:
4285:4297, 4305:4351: 15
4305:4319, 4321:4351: 33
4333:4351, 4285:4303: 18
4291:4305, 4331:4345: 4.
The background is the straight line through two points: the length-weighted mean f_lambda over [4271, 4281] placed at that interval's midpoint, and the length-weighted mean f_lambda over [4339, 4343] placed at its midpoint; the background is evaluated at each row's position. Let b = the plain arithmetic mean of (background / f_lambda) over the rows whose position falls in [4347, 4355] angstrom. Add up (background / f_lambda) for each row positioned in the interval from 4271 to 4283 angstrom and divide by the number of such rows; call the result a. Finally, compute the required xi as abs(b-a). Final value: 0.23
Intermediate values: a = 0.99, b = 0.76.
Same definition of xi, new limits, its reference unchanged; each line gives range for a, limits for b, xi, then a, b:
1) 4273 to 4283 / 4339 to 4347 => 0.01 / 0.94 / 0.93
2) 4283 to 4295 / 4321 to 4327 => 0.10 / 1.04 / 0.94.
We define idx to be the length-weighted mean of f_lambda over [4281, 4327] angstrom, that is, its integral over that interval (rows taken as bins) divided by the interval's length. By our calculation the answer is 12.1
